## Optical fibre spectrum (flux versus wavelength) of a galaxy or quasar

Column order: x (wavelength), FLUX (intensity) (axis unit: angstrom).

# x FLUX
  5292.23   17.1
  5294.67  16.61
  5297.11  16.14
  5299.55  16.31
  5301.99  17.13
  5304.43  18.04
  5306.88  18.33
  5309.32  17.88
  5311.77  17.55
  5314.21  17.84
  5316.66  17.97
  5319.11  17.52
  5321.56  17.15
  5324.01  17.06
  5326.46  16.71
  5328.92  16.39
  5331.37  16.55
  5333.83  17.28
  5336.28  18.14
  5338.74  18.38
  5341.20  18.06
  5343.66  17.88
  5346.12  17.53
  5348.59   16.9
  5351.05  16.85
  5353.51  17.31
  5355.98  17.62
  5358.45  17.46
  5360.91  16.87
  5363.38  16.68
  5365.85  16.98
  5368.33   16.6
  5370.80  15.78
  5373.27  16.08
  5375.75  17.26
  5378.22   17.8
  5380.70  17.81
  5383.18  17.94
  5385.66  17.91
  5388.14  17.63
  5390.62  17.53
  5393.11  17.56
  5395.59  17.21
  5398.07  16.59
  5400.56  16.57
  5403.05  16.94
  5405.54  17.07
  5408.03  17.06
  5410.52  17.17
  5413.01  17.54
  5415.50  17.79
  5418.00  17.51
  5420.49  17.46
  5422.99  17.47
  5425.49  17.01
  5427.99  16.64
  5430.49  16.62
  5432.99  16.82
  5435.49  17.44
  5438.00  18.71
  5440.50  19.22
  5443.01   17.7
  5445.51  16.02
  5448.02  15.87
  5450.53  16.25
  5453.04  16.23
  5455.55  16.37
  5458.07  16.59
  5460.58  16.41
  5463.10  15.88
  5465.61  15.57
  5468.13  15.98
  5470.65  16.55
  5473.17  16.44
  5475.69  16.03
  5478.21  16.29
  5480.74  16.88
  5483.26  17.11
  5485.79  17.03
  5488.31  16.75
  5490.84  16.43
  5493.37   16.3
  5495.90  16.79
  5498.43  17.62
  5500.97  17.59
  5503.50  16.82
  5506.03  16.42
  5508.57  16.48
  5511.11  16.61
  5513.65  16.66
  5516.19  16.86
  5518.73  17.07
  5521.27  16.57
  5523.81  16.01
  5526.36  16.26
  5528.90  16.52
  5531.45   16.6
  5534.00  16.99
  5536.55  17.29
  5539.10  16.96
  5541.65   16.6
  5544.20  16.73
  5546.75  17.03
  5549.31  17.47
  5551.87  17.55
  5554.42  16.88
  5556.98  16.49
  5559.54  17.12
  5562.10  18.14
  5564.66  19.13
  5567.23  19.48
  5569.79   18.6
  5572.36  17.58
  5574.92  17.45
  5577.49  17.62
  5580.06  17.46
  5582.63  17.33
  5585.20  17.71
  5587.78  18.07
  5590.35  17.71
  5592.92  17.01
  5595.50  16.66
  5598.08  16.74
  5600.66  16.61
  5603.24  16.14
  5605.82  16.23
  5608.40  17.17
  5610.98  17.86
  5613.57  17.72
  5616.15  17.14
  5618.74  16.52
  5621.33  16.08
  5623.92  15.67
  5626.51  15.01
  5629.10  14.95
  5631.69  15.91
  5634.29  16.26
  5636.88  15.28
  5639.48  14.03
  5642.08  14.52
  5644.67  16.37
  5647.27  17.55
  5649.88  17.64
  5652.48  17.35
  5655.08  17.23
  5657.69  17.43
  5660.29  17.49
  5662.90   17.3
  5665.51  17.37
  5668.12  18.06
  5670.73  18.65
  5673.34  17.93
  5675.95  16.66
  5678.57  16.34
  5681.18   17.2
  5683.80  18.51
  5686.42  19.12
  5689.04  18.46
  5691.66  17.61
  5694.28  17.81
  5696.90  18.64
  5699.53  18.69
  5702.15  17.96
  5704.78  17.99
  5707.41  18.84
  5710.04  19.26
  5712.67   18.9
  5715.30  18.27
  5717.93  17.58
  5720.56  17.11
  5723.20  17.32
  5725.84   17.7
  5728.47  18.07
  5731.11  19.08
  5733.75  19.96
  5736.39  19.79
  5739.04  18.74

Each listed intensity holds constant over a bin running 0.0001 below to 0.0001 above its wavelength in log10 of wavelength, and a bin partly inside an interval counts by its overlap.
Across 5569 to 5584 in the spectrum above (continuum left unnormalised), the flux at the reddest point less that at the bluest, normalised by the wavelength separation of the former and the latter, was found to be -0.10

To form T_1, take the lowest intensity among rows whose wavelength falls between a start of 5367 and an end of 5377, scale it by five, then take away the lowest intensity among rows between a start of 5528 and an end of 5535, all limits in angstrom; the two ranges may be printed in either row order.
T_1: 62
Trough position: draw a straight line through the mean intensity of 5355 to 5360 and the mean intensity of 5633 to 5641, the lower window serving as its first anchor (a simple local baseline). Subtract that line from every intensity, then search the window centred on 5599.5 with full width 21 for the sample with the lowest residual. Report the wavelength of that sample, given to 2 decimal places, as 5603.24 angstrom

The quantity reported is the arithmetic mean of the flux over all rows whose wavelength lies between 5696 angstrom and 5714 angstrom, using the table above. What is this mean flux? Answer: 18.6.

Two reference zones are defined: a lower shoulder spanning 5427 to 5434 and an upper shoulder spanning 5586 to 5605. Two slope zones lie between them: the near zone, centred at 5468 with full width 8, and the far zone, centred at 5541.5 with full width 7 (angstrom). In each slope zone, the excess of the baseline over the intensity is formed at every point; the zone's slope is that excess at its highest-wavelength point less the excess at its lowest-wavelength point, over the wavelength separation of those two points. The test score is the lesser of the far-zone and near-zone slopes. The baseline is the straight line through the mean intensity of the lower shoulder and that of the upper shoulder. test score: -0.19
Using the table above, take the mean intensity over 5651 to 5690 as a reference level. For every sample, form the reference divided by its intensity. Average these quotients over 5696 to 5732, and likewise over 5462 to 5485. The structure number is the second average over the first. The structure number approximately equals 1.12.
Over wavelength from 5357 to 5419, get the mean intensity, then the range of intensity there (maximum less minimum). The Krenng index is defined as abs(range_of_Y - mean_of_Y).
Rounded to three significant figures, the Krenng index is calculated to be 15.0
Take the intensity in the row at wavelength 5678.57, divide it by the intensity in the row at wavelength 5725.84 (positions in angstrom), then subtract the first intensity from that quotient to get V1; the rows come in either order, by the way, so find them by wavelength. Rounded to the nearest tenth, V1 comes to -15.4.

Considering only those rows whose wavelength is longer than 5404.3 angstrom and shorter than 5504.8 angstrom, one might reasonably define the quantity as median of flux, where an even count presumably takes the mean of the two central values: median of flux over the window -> 16.8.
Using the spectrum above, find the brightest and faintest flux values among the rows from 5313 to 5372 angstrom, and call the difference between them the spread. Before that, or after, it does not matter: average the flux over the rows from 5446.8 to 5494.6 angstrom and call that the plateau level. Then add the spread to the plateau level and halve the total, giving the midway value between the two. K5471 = 9.5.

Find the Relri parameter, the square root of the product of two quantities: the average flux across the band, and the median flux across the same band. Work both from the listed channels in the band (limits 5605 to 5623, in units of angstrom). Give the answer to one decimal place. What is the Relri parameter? 17.0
